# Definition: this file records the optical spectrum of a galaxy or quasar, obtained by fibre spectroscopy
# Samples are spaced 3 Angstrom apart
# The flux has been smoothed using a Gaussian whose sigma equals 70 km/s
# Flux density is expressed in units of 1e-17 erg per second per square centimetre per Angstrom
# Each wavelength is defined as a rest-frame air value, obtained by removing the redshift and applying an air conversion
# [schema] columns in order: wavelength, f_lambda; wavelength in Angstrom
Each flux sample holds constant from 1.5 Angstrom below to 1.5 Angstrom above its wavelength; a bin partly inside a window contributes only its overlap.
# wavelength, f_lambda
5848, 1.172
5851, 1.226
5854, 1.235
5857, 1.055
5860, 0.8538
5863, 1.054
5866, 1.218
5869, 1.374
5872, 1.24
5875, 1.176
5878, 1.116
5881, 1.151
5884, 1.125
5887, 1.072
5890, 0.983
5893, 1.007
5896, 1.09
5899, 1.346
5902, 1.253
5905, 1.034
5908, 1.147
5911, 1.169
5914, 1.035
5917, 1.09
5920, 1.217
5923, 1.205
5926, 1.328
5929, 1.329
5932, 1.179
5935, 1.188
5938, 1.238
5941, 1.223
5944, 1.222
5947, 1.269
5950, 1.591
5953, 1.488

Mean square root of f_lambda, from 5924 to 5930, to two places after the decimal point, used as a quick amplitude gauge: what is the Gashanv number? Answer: 1.15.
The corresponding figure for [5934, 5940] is 1.10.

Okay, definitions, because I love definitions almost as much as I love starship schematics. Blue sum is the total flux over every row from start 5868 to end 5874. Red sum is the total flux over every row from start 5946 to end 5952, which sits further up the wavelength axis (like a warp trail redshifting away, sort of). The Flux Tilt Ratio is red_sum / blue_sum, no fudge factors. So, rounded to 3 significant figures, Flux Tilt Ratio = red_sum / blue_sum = 1.09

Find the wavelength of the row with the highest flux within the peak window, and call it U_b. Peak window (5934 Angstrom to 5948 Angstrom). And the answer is 5947 Angstrom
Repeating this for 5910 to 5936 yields 5929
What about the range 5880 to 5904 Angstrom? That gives 5899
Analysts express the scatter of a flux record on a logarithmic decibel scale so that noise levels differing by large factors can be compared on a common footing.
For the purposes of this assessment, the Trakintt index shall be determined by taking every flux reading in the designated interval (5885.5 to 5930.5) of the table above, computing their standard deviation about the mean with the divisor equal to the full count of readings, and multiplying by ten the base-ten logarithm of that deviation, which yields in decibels -9.3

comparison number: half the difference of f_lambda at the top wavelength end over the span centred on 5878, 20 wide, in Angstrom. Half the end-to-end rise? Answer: -0.151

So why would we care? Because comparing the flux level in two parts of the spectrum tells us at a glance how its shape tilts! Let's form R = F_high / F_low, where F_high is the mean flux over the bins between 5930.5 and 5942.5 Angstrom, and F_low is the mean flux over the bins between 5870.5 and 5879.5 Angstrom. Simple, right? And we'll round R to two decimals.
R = 1.03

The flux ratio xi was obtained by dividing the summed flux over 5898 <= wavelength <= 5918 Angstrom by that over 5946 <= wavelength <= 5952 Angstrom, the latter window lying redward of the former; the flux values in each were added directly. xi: 2.8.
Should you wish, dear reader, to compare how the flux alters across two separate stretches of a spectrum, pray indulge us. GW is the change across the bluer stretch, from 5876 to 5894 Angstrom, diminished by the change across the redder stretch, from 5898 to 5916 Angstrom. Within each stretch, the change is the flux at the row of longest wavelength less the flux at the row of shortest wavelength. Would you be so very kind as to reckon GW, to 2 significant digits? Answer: 0.20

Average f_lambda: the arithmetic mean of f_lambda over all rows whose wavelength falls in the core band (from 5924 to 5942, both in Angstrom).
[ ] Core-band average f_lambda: 1.25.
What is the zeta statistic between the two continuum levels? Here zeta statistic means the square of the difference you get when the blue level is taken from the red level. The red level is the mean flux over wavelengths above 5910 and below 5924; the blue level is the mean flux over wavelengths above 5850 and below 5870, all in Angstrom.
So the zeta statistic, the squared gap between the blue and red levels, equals 0.000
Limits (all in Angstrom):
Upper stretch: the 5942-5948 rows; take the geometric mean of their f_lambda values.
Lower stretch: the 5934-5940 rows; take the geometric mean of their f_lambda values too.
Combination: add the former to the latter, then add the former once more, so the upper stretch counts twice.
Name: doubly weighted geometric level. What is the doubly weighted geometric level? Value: 3.70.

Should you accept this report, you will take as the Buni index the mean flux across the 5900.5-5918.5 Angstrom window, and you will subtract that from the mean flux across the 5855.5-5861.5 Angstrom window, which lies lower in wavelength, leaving -0.17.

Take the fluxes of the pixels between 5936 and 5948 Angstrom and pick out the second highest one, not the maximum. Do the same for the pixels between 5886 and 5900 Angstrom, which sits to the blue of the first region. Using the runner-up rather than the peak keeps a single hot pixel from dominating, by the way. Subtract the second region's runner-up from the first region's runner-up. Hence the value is 0.15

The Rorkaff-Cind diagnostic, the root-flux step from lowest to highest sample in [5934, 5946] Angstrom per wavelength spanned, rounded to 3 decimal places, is 0.002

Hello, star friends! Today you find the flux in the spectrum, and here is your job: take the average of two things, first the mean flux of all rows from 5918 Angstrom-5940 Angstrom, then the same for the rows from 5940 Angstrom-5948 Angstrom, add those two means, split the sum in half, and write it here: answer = 1.24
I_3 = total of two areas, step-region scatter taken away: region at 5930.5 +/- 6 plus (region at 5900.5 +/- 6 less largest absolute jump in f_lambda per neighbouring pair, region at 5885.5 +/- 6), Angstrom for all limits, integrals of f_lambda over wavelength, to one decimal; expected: 29.2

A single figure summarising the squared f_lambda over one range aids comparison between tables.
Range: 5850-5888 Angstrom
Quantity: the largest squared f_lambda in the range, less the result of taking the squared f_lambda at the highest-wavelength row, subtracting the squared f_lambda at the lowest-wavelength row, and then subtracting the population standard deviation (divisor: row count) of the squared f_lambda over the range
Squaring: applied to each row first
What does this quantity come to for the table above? 2.51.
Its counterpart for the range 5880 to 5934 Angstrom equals 2.00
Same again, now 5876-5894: 1.69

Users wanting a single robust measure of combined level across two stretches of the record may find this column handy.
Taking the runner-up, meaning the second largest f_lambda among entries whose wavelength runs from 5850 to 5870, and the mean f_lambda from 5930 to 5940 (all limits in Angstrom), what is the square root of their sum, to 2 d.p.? 1.56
